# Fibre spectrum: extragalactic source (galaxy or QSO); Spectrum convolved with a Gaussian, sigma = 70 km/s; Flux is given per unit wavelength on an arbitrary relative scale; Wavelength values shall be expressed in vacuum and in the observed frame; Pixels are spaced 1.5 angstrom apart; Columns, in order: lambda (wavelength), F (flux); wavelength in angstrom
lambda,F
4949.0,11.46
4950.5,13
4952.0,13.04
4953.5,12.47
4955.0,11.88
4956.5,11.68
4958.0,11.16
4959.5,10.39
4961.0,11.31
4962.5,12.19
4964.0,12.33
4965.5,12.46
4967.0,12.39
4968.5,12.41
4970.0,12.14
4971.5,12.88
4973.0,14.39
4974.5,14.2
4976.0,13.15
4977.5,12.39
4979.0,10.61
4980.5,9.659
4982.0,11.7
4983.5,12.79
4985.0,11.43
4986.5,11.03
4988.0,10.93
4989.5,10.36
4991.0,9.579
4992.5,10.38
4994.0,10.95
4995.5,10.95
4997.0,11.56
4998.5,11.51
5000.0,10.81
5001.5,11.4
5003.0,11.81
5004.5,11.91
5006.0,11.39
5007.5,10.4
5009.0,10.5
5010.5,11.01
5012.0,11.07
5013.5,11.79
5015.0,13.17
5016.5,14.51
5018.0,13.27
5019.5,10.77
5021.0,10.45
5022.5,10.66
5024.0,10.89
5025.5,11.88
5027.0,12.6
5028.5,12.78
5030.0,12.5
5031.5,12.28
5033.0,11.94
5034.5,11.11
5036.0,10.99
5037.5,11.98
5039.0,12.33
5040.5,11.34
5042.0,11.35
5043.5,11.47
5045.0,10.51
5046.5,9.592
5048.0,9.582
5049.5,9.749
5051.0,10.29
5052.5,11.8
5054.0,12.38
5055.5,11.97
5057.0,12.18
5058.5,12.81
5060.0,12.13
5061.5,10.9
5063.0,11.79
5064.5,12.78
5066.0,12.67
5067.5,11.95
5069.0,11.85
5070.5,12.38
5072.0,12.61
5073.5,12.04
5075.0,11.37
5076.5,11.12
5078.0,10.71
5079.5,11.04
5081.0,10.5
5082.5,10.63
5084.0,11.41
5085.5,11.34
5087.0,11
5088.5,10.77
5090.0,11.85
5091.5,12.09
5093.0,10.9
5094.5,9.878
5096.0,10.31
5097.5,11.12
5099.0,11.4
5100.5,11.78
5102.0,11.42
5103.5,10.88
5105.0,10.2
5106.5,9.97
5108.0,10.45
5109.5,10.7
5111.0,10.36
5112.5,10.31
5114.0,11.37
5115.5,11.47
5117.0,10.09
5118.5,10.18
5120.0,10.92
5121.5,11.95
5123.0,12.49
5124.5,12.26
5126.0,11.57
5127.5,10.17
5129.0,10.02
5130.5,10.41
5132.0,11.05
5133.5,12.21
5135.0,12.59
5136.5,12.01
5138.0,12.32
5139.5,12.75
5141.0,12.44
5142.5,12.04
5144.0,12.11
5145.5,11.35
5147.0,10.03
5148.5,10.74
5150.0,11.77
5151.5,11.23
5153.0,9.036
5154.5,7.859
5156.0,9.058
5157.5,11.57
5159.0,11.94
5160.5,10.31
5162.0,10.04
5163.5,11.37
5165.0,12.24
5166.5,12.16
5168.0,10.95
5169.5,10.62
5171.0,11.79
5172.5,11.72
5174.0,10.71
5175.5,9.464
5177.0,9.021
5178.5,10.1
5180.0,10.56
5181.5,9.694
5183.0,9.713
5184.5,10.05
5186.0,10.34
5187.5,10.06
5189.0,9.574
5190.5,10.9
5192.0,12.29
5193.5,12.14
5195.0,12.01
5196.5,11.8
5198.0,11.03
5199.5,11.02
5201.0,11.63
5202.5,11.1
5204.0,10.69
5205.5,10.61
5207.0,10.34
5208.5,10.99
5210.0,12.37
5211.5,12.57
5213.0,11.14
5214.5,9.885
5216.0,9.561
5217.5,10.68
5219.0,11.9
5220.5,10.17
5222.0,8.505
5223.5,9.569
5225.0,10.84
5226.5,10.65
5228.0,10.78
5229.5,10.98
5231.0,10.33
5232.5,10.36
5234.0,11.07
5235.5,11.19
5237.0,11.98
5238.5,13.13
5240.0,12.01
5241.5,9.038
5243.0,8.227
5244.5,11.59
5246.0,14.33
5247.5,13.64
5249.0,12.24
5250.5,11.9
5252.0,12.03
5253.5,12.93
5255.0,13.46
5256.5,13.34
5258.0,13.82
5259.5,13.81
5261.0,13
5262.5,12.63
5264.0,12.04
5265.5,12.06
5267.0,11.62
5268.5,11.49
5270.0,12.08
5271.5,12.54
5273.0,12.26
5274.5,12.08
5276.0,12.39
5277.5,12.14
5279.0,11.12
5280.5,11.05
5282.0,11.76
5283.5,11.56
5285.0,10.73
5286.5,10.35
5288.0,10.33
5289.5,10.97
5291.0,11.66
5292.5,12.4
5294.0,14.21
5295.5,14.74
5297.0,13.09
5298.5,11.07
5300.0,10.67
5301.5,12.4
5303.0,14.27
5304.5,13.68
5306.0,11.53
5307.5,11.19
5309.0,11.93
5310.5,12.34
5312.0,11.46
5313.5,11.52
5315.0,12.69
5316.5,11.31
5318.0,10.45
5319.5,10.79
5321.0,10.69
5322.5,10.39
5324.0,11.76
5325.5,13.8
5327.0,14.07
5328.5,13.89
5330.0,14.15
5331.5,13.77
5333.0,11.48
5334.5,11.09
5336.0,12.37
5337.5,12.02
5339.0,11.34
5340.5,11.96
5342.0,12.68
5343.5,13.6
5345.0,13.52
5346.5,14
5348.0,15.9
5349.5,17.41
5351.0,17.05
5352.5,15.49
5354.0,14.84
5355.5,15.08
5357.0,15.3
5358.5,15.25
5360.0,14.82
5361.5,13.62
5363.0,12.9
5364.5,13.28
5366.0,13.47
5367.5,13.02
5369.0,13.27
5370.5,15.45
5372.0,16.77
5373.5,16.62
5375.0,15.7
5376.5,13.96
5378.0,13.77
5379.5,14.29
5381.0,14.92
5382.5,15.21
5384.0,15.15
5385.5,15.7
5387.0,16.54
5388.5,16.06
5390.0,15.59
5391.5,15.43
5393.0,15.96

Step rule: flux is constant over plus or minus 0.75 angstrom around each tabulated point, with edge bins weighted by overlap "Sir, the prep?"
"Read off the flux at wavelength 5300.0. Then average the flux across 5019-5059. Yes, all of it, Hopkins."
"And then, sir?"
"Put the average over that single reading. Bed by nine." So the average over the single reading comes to 1.07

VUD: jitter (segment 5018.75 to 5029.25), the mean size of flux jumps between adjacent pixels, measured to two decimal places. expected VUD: 0.44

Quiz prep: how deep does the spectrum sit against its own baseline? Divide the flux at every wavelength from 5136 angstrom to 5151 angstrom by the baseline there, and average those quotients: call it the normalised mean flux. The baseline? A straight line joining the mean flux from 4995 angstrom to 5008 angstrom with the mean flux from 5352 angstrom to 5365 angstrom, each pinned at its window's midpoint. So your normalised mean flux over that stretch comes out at 0.93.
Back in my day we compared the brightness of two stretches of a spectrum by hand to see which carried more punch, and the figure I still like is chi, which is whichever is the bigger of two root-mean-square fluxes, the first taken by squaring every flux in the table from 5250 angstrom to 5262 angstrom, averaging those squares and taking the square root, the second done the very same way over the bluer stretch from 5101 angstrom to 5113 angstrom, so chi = 13.1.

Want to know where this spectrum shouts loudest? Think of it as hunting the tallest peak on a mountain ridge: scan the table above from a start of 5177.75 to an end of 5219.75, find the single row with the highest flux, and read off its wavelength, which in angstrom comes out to 5211.5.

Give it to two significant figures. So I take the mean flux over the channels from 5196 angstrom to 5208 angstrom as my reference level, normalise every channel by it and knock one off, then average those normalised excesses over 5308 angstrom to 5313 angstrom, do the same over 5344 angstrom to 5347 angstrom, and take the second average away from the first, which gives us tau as -0.17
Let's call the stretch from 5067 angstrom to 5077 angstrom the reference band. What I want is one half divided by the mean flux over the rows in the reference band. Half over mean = 0.042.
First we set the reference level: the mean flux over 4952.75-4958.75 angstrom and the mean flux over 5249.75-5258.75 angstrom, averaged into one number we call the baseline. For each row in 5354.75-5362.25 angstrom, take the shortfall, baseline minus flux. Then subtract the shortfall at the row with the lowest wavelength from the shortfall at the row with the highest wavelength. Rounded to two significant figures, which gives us 1.5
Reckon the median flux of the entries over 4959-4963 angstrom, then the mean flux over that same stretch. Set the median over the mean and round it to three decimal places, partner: 1.001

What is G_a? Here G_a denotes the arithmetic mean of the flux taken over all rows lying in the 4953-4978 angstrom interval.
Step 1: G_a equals 12.3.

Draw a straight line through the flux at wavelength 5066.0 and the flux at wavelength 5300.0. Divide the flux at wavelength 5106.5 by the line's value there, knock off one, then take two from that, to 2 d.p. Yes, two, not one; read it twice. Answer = -2.19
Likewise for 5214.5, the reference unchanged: -2.13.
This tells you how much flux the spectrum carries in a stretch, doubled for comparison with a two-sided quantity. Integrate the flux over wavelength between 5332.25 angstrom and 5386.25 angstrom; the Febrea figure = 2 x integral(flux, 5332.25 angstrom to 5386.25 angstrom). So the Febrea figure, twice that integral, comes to 1537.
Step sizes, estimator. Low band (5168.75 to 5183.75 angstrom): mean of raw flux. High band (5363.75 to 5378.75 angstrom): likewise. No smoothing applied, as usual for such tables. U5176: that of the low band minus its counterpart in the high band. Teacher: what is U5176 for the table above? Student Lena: -4.19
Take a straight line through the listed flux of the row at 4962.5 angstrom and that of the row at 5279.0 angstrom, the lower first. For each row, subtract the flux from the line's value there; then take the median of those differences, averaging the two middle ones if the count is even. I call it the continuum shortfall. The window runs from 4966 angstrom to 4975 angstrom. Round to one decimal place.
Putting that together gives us -0.5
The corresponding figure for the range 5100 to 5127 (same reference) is 0.8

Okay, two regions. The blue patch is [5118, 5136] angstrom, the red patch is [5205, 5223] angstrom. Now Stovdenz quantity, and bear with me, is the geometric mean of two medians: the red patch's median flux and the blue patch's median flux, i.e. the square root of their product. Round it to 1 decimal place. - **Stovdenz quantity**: 11.0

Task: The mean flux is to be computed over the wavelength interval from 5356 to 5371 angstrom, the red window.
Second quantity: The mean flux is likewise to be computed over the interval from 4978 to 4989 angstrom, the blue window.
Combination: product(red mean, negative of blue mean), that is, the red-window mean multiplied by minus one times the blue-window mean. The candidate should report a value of -157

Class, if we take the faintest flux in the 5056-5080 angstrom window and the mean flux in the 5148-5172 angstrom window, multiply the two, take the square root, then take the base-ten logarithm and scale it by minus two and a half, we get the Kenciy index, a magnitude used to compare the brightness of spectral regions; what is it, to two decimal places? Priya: -2.58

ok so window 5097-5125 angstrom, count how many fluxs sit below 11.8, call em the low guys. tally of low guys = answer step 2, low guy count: 16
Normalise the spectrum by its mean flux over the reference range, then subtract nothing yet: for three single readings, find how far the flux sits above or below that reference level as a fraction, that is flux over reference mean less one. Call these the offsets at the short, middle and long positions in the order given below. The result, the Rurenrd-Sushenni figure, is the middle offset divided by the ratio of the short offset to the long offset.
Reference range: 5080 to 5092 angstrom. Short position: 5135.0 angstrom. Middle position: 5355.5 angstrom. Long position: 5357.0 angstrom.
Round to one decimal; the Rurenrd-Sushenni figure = 1.0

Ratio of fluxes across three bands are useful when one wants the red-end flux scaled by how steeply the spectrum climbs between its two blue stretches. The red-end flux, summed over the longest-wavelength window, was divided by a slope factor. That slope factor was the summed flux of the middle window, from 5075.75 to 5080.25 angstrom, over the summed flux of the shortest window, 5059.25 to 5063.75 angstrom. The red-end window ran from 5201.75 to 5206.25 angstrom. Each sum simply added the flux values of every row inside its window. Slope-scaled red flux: 34.3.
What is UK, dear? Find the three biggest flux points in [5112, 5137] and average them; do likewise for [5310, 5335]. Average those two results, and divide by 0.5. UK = 26.5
